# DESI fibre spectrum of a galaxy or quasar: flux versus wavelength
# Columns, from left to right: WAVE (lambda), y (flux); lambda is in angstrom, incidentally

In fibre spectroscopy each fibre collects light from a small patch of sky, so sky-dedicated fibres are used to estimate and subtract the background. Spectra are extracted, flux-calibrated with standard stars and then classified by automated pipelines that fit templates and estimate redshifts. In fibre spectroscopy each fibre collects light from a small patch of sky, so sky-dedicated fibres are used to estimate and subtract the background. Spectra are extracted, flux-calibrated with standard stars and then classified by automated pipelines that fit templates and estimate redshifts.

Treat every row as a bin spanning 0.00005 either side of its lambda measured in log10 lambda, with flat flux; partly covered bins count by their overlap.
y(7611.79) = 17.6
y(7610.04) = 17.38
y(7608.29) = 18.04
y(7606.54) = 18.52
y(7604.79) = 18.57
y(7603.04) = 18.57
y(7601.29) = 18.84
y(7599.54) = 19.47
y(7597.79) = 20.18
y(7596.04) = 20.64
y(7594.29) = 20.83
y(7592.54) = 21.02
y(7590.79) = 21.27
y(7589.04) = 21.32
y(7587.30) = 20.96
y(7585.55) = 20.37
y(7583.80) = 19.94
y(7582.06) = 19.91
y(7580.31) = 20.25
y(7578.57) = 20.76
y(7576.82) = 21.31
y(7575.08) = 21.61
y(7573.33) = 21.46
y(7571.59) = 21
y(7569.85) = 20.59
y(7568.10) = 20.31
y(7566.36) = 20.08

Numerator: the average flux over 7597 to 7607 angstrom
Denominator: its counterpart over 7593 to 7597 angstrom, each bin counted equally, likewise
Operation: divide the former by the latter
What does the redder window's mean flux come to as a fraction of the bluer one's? 0.918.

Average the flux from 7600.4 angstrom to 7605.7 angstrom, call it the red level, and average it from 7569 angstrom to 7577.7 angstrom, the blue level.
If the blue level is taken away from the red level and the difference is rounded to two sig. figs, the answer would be -2.5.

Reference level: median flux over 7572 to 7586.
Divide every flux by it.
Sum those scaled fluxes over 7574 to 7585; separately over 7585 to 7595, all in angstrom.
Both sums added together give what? 12.1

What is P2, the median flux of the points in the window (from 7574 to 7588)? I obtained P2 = 20.6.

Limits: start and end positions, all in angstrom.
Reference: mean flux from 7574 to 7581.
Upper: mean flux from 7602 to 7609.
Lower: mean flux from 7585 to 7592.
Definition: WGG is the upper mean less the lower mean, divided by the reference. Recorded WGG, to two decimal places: -0.12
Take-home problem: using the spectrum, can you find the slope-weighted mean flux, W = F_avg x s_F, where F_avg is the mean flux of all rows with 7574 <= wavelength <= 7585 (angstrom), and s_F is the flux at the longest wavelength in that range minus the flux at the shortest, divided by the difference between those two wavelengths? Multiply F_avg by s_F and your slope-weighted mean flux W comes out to -4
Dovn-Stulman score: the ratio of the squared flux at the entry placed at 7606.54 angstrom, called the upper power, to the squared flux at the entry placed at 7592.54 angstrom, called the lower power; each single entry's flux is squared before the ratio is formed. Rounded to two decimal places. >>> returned 0.78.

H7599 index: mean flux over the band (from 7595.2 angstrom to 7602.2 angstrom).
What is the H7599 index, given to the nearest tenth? 19.8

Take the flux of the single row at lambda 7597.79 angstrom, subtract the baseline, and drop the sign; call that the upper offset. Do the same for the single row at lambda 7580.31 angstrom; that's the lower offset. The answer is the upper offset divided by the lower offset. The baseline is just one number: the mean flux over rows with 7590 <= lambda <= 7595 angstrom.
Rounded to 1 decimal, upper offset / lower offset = 1.1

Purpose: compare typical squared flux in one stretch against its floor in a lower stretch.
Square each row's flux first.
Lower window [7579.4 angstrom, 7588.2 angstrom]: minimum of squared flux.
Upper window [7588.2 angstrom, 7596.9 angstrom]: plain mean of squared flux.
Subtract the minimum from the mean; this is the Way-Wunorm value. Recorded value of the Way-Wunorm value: 45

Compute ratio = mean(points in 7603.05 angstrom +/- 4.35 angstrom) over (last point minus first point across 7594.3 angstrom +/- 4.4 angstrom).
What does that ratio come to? -17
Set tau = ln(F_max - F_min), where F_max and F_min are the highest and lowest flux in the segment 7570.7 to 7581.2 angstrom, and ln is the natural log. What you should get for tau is 0.31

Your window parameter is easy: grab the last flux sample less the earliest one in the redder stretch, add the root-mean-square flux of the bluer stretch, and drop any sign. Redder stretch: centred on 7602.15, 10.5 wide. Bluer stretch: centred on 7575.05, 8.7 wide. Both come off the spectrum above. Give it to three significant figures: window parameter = 19.6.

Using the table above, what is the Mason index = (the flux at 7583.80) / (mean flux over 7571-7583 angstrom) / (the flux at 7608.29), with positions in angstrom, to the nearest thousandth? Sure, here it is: 0.053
